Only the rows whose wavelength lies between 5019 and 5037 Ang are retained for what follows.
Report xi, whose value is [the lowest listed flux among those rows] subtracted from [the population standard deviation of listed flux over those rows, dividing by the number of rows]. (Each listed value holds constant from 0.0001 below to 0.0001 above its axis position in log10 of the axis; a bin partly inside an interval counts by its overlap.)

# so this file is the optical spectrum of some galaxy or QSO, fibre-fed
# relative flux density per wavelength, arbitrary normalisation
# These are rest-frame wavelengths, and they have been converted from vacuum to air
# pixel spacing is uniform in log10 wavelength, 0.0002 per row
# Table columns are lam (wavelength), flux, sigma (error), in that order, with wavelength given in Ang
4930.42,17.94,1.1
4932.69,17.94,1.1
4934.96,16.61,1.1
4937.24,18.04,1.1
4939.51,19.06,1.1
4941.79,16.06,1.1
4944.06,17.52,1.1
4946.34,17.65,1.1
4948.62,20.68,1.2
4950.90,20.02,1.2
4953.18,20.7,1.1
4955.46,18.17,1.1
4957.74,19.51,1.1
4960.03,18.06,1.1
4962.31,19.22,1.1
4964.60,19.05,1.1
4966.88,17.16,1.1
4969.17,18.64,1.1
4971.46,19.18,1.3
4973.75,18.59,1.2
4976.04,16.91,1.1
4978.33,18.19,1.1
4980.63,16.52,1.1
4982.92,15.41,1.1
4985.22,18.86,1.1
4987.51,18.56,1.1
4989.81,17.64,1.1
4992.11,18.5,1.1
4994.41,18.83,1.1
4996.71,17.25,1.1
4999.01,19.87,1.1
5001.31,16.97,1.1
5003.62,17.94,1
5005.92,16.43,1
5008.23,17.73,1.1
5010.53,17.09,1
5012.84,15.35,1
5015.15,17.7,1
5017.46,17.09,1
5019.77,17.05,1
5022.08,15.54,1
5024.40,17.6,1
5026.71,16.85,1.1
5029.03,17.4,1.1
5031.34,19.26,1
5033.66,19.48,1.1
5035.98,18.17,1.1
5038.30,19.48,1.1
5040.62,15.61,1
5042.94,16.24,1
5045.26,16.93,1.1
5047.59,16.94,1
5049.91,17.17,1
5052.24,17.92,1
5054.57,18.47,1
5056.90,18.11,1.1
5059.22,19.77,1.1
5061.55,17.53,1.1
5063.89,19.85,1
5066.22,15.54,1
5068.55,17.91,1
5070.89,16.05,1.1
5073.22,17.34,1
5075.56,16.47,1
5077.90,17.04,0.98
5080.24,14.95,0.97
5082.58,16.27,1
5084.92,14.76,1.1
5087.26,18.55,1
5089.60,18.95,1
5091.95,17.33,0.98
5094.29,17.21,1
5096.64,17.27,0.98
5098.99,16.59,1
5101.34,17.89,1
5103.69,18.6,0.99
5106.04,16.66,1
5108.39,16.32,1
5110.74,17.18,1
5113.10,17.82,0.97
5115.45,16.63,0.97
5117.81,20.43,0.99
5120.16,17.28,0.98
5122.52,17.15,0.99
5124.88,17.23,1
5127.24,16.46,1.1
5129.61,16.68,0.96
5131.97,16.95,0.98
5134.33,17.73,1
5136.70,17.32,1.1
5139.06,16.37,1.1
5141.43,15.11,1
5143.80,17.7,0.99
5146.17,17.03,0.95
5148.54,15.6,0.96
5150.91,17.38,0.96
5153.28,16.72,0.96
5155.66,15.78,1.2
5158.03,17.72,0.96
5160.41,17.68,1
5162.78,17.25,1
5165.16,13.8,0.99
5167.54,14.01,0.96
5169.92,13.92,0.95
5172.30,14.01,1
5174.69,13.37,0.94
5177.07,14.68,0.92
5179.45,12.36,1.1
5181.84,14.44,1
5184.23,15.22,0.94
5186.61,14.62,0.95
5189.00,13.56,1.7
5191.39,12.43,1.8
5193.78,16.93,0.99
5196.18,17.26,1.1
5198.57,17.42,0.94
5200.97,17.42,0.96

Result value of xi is -14.3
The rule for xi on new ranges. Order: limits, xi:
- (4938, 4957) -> -14.5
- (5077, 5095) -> -13.3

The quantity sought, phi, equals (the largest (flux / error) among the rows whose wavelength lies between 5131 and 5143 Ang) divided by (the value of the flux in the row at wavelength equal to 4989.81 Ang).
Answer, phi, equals 1.005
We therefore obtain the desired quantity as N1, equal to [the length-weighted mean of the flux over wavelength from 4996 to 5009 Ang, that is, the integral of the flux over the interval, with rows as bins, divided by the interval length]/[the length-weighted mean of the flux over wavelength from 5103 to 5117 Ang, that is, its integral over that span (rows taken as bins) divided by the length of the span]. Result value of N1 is 1.027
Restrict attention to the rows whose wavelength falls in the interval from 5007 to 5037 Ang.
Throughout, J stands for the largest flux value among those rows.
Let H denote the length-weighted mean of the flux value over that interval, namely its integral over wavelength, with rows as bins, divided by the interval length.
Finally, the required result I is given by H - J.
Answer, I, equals -2.08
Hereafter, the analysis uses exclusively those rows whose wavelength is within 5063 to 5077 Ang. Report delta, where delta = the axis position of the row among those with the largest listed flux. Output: 5063.89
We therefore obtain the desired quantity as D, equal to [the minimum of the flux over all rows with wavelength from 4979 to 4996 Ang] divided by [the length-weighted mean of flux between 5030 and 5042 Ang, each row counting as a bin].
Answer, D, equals 0.84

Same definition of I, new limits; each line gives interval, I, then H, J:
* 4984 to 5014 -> -2.11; 17.8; 19.87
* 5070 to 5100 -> -2.11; 16.8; 18.95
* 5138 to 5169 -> -1.42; 16.3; 17.72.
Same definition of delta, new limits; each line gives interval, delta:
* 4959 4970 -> 4962.31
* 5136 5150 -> 5143.80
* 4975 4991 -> 4985.22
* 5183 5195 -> 5193.78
